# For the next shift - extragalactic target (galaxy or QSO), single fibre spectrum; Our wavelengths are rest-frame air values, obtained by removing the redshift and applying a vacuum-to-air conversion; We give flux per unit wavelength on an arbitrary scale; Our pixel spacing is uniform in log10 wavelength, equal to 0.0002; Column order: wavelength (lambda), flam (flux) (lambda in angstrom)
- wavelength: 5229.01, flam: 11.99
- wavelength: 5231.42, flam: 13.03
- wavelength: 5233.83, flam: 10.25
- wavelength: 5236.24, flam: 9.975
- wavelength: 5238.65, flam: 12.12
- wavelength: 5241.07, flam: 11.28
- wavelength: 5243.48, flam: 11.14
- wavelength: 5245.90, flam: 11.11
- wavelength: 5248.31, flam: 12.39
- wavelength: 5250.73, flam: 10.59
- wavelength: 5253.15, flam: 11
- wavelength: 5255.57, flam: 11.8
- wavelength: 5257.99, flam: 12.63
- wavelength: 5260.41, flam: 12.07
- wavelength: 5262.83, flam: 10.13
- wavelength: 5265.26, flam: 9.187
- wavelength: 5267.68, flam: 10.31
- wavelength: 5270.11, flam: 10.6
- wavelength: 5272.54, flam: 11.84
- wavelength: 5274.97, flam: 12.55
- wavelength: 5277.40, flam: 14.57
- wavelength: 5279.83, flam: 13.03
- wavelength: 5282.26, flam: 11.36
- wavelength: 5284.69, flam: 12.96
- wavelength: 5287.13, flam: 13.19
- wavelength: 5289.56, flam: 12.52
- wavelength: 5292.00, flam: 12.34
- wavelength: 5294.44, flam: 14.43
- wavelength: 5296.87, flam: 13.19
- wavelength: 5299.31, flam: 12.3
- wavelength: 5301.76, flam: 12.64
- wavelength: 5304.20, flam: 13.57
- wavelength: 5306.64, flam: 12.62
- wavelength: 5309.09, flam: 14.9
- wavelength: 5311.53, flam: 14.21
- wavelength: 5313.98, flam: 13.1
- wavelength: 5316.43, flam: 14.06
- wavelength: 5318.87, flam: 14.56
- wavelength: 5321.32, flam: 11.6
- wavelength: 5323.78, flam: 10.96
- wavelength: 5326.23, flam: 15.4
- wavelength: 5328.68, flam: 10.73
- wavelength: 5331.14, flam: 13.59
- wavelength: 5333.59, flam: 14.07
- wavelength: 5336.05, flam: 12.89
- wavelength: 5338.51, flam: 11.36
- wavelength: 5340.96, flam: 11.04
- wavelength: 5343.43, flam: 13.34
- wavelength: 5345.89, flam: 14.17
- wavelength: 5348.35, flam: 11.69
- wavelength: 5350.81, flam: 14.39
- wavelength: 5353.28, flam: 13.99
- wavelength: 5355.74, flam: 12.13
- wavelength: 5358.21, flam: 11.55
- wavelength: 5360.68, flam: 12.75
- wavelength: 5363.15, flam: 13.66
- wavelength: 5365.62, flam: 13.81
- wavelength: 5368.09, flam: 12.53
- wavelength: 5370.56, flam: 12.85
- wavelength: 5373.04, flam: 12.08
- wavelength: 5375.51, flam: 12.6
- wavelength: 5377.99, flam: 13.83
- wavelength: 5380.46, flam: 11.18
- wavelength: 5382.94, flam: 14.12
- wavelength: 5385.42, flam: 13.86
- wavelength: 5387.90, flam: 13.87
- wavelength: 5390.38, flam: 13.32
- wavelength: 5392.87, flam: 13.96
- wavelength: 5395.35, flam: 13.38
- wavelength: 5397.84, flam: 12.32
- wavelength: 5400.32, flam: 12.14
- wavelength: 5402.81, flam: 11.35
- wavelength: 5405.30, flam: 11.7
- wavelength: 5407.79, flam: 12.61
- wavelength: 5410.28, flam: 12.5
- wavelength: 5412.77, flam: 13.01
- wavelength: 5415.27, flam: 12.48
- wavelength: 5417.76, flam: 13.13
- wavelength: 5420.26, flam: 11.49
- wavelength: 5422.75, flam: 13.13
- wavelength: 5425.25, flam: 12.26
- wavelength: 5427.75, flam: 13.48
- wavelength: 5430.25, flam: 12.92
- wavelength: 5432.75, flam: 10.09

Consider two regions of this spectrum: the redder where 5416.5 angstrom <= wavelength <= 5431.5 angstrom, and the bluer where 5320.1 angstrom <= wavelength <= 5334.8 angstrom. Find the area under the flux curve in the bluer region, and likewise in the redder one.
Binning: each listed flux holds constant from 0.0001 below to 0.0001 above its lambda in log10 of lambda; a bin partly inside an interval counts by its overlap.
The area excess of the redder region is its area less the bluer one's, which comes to 4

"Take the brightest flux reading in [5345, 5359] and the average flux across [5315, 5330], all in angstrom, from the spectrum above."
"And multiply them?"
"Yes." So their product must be 185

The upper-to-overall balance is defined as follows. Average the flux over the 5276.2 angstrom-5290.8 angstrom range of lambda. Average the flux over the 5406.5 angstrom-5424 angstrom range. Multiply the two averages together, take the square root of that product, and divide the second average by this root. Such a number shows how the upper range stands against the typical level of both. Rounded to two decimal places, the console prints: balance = 0.99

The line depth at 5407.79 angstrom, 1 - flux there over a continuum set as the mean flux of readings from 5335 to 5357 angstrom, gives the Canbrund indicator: 0.013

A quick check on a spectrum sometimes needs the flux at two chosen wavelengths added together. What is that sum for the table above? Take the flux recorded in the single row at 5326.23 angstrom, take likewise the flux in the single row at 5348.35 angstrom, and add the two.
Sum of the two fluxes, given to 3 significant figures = 27.1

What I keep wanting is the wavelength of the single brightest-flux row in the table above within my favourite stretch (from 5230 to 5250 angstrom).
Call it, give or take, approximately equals 5231.42 angstrom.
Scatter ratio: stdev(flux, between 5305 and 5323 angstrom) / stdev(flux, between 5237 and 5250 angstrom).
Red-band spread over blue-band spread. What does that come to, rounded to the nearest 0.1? 2.0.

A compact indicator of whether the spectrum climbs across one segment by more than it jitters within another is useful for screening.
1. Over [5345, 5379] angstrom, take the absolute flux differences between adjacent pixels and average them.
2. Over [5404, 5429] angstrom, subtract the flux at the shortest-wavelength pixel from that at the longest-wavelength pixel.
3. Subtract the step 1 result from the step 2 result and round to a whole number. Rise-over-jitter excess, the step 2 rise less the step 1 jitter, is 1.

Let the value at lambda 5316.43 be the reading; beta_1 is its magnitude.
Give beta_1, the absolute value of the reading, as 14.1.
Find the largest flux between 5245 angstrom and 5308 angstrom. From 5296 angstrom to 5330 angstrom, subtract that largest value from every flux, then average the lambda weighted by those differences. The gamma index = 5314.0 angstrom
